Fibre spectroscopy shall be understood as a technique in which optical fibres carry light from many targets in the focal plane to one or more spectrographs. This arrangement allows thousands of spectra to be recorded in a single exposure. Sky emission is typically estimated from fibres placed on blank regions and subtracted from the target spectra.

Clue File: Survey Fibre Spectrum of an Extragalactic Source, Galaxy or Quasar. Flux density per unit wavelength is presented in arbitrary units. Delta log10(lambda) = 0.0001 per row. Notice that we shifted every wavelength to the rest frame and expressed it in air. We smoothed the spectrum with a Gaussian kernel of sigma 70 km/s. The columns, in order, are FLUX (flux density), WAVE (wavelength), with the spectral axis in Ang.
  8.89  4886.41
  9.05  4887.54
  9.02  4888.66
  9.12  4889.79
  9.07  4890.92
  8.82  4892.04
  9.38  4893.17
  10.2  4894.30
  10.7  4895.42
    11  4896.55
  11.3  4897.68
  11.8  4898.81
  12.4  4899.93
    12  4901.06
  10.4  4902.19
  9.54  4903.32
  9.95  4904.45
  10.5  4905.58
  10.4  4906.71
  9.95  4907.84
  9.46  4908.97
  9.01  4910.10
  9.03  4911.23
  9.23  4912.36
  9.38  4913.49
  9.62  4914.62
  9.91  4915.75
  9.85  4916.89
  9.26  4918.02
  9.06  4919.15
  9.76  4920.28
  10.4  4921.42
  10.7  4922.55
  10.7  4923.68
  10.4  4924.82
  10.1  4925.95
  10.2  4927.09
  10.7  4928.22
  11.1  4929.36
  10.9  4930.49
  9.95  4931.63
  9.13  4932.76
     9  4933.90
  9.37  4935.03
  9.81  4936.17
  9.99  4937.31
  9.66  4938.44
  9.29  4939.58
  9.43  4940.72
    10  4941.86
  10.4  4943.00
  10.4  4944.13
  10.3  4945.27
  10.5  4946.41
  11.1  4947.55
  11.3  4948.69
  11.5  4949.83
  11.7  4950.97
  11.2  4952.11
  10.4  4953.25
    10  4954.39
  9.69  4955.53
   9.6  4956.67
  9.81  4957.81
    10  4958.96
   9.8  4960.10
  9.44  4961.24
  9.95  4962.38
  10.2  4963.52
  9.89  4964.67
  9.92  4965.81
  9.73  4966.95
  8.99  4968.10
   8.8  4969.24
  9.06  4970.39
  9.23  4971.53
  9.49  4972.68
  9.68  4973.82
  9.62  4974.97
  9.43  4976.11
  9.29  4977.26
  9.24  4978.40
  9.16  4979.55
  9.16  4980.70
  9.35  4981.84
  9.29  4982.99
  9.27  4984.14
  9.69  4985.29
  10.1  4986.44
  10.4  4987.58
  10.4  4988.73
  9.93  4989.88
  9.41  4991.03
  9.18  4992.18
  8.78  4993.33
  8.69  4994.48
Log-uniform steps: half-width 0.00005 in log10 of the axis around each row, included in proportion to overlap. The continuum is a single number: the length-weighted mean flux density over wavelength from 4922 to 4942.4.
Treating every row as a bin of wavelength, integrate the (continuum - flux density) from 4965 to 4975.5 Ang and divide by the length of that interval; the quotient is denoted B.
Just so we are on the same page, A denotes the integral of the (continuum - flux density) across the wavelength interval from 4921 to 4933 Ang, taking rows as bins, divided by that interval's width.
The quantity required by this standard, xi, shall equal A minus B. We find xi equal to -1.0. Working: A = -0.4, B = 0.62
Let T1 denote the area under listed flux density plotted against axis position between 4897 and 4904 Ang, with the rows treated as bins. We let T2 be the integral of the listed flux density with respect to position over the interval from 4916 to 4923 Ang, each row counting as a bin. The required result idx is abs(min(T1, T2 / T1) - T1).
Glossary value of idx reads 78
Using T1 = 78.5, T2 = 68.8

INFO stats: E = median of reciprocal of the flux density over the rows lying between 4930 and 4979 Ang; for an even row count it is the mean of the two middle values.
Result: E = 0.102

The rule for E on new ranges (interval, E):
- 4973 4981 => 0.108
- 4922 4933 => 0.095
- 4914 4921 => 0.103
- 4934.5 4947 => 0.100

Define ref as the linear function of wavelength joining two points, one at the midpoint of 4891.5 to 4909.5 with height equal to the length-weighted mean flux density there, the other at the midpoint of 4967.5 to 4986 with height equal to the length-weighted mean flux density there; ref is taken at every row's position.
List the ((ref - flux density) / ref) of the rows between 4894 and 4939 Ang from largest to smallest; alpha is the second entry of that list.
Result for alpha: 0.125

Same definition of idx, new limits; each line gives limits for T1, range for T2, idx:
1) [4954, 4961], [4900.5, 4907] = 68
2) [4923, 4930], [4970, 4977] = 73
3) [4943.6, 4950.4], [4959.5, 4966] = 73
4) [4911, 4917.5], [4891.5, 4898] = 61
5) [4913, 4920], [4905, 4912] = 66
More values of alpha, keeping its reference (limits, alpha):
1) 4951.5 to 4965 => 0.001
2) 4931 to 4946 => 0.086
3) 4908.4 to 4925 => 0.125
